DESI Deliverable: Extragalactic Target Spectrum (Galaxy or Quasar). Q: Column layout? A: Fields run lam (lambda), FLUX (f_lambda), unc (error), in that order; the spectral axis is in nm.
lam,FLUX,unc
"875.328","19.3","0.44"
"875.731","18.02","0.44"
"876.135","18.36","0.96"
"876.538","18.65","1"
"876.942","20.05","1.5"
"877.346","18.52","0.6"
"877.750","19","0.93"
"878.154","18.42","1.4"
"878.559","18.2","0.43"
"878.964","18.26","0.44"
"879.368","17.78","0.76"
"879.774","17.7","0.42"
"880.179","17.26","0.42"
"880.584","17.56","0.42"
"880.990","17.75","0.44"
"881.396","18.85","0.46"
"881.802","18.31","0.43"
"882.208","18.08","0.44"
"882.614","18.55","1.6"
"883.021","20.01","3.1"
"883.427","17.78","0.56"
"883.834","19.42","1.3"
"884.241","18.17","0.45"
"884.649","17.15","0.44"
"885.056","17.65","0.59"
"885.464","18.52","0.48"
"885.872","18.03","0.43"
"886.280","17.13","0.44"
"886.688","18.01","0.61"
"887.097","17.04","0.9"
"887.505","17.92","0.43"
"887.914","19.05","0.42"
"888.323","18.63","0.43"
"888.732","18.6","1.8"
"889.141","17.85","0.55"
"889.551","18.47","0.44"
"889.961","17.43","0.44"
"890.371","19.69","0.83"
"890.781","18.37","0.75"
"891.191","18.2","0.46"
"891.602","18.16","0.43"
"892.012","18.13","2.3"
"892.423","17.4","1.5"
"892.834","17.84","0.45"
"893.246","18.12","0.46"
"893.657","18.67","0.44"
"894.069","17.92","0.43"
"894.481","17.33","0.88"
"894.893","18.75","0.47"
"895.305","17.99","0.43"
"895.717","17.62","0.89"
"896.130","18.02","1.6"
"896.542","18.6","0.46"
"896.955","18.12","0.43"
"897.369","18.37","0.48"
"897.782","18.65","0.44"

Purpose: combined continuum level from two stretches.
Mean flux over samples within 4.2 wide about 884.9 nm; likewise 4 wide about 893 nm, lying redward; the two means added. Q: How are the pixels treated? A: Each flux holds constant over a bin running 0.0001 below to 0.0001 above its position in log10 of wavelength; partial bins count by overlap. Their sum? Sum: 36.2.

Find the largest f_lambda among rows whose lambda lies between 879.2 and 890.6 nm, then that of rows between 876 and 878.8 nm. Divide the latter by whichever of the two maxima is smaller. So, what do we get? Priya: 1.00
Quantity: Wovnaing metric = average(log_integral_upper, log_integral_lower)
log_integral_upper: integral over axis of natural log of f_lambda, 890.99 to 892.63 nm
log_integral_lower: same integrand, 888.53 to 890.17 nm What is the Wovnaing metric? 4.74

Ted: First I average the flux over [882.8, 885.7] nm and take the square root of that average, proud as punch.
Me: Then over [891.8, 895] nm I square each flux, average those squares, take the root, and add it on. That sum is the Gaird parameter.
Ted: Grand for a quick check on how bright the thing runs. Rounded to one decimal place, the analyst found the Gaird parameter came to 22.3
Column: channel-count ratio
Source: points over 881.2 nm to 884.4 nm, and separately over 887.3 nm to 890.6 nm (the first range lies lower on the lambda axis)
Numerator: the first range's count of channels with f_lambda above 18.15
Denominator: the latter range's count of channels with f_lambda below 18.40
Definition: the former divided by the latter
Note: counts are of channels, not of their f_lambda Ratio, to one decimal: 2.0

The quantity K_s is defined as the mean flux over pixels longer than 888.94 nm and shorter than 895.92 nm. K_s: 18.1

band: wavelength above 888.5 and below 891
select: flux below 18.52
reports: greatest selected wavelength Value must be 890.781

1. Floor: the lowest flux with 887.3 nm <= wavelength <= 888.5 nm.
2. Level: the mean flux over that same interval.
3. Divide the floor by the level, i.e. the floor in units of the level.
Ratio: 0.967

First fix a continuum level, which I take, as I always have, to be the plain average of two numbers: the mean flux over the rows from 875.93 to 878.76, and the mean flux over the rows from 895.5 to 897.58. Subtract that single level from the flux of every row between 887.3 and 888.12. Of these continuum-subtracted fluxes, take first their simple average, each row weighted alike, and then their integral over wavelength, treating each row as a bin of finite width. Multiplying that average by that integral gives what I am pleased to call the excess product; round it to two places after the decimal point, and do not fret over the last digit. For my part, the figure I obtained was 0.00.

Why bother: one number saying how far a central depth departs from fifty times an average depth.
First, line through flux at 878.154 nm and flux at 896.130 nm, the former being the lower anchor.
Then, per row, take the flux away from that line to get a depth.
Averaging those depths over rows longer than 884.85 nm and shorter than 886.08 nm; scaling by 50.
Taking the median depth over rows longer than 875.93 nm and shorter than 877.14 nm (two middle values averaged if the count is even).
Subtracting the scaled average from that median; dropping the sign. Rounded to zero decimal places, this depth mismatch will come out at 10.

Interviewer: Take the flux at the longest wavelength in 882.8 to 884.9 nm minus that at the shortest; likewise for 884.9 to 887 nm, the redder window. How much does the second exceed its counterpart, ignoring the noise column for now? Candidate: 3.2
